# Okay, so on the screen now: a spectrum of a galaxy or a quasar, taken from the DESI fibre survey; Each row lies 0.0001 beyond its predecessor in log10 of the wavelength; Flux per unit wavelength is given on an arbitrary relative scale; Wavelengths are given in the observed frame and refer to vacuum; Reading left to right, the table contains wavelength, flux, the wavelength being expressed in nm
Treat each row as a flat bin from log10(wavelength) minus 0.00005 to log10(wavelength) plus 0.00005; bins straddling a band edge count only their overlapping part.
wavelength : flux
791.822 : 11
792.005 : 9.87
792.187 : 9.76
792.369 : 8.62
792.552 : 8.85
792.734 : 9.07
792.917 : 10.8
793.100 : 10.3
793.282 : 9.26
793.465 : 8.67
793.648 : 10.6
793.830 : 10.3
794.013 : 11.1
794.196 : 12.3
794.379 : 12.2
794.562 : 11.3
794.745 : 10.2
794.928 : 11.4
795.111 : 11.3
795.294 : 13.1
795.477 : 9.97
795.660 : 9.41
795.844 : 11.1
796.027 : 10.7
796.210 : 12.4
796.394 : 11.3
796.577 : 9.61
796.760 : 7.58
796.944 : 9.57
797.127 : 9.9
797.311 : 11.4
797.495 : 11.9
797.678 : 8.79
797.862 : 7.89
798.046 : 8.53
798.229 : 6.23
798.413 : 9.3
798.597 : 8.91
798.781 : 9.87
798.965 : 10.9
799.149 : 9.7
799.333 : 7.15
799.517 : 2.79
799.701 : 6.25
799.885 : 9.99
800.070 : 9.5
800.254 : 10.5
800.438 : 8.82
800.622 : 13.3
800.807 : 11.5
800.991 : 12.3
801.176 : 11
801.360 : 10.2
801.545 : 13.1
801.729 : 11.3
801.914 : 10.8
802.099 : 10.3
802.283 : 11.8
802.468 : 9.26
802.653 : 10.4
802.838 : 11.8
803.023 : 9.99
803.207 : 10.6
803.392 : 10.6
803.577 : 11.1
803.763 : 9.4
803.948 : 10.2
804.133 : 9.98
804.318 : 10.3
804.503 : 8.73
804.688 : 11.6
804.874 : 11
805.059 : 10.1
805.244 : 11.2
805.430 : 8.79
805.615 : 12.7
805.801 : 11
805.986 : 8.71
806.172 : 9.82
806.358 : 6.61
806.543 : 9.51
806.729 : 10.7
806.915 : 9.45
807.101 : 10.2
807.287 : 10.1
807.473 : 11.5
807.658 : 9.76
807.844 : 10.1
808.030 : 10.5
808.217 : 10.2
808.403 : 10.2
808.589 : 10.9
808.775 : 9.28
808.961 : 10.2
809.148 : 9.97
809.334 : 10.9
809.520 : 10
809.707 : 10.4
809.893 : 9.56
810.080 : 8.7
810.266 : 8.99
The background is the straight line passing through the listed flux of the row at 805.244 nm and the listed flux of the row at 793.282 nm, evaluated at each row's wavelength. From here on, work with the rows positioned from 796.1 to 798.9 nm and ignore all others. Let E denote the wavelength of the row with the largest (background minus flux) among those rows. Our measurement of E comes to 798.229 nm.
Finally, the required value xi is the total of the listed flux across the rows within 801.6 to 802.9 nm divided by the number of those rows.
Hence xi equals 10.8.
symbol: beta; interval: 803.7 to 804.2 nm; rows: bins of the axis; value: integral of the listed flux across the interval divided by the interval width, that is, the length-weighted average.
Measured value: 9.9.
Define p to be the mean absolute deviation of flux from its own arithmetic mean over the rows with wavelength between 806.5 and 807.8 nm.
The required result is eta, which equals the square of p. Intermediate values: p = 0.5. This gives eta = 0.3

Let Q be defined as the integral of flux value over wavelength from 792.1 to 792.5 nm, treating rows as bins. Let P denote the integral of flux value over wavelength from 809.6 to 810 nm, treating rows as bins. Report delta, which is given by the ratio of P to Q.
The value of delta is 1.08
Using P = 4.0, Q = 3.7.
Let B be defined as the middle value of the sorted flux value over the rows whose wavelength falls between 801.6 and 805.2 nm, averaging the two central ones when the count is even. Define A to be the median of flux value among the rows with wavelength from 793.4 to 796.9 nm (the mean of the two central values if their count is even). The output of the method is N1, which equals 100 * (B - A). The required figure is -70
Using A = 11.1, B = 10.4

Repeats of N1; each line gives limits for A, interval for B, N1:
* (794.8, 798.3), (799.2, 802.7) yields 43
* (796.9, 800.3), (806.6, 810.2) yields 70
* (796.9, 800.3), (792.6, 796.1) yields 120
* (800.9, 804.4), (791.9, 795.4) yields -30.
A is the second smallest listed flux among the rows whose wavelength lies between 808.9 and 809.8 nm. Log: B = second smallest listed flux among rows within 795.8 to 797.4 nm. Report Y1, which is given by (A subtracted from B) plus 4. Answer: 3.6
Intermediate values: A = 10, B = 9.57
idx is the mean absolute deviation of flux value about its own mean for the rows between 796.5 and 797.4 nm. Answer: 0.83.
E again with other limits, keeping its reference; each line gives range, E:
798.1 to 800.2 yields 799.517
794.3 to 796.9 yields 796.760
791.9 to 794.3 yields 793.465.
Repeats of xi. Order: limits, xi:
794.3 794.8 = 11.2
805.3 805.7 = 10.7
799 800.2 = 7.6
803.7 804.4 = 10.0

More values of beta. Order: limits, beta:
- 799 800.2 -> 7.8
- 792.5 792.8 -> 9.0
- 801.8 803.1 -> 10.6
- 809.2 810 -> 10.2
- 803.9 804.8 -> 10.2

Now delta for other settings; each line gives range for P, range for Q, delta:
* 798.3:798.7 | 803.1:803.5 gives 0.84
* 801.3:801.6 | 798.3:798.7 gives 0.97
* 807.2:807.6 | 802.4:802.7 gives 1.46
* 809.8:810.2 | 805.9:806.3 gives 1.01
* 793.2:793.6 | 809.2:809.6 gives 0.87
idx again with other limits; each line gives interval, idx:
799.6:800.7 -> 1.54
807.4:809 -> 0.45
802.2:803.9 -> 0.70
